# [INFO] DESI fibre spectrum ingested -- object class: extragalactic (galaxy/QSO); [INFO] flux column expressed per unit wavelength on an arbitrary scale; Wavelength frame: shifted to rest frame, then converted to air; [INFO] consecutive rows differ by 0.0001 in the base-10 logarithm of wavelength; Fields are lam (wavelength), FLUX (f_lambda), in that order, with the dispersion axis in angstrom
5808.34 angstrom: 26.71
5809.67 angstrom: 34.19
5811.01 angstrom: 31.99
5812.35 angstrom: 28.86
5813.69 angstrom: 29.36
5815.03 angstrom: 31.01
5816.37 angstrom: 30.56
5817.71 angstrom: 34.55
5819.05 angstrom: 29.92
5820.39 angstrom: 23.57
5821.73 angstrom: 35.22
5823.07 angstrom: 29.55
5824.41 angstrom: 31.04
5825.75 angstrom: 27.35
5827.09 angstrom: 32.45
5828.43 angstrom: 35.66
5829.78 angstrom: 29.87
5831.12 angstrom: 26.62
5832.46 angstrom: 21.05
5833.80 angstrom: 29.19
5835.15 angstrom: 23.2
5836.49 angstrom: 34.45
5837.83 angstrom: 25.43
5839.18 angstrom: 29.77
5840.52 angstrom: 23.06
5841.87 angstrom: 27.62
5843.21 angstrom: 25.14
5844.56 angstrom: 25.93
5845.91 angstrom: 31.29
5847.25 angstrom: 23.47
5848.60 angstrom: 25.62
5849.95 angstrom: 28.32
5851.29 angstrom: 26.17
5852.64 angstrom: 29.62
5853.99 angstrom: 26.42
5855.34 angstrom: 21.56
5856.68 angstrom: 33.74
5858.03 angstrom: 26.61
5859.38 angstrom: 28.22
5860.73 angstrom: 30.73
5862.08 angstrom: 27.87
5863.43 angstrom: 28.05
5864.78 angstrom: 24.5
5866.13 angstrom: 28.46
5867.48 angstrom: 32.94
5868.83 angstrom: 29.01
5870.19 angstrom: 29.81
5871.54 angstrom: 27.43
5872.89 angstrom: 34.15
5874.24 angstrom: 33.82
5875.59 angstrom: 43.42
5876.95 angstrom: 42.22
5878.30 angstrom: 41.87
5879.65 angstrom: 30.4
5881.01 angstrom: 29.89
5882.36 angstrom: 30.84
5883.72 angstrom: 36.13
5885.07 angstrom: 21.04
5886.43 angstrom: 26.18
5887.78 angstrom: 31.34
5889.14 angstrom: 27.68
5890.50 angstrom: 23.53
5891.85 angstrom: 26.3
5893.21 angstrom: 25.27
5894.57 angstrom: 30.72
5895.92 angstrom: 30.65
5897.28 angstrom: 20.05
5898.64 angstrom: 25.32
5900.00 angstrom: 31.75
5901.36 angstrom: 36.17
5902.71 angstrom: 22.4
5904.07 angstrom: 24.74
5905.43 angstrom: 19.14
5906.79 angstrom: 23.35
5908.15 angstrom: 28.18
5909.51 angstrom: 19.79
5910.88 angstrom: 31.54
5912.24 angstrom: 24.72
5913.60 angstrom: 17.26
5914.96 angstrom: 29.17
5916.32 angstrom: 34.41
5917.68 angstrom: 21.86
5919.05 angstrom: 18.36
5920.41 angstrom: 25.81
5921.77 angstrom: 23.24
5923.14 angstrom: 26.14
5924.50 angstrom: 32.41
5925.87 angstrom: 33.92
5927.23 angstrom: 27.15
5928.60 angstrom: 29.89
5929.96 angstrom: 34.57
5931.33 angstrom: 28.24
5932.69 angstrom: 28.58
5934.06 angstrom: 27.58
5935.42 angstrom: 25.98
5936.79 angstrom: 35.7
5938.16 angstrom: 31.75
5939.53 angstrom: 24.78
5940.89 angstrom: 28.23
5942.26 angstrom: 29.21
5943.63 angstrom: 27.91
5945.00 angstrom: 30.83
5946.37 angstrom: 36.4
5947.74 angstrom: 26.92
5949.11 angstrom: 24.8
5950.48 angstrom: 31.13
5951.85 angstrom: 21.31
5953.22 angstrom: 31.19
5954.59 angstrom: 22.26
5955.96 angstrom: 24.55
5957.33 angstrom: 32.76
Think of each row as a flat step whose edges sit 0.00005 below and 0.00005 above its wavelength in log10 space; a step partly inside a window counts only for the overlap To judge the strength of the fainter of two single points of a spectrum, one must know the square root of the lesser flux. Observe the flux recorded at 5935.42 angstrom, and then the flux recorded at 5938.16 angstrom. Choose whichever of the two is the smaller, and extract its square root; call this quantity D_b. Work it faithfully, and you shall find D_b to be 5.10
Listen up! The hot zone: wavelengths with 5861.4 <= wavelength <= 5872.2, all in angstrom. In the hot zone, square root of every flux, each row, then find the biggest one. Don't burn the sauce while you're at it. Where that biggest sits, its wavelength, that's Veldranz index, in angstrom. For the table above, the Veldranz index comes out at 5867.48 angstrom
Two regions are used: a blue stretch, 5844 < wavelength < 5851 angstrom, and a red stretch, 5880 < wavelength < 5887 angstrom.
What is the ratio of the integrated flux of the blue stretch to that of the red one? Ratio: 0.93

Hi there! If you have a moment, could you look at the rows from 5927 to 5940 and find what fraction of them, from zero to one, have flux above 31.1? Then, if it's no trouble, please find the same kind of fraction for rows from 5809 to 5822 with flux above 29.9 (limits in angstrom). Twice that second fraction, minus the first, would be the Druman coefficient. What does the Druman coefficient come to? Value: 1.1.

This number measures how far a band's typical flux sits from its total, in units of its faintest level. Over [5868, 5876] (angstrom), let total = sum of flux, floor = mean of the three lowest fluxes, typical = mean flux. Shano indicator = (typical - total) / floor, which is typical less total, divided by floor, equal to -5.7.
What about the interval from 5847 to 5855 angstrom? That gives -5.3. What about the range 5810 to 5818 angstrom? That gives -5.2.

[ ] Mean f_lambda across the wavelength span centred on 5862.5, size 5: 28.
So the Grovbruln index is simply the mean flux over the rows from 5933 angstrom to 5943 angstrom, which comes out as 29.0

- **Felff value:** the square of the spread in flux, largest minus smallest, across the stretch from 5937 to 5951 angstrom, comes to 135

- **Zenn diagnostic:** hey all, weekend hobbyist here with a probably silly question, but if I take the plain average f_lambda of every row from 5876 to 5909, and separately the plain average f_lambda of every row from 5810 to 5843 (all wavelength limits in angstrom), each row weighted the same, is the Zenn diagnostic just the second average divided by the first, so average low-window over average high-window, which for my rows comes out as 1.02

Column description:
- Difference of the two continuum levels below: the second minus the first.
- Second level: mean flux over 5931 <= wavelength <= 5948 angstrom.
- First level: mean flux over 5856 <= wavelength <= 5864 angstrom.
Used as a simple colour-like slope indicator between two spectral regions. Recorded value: 0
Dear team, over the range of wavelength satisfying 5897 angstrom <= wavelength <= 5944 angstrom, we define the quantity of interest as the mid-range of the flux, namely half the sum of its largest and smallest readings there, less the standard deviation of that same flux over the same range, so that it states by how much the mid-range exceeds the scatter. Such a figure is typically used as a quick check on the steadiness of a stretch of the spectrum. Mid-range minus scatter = 21.7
